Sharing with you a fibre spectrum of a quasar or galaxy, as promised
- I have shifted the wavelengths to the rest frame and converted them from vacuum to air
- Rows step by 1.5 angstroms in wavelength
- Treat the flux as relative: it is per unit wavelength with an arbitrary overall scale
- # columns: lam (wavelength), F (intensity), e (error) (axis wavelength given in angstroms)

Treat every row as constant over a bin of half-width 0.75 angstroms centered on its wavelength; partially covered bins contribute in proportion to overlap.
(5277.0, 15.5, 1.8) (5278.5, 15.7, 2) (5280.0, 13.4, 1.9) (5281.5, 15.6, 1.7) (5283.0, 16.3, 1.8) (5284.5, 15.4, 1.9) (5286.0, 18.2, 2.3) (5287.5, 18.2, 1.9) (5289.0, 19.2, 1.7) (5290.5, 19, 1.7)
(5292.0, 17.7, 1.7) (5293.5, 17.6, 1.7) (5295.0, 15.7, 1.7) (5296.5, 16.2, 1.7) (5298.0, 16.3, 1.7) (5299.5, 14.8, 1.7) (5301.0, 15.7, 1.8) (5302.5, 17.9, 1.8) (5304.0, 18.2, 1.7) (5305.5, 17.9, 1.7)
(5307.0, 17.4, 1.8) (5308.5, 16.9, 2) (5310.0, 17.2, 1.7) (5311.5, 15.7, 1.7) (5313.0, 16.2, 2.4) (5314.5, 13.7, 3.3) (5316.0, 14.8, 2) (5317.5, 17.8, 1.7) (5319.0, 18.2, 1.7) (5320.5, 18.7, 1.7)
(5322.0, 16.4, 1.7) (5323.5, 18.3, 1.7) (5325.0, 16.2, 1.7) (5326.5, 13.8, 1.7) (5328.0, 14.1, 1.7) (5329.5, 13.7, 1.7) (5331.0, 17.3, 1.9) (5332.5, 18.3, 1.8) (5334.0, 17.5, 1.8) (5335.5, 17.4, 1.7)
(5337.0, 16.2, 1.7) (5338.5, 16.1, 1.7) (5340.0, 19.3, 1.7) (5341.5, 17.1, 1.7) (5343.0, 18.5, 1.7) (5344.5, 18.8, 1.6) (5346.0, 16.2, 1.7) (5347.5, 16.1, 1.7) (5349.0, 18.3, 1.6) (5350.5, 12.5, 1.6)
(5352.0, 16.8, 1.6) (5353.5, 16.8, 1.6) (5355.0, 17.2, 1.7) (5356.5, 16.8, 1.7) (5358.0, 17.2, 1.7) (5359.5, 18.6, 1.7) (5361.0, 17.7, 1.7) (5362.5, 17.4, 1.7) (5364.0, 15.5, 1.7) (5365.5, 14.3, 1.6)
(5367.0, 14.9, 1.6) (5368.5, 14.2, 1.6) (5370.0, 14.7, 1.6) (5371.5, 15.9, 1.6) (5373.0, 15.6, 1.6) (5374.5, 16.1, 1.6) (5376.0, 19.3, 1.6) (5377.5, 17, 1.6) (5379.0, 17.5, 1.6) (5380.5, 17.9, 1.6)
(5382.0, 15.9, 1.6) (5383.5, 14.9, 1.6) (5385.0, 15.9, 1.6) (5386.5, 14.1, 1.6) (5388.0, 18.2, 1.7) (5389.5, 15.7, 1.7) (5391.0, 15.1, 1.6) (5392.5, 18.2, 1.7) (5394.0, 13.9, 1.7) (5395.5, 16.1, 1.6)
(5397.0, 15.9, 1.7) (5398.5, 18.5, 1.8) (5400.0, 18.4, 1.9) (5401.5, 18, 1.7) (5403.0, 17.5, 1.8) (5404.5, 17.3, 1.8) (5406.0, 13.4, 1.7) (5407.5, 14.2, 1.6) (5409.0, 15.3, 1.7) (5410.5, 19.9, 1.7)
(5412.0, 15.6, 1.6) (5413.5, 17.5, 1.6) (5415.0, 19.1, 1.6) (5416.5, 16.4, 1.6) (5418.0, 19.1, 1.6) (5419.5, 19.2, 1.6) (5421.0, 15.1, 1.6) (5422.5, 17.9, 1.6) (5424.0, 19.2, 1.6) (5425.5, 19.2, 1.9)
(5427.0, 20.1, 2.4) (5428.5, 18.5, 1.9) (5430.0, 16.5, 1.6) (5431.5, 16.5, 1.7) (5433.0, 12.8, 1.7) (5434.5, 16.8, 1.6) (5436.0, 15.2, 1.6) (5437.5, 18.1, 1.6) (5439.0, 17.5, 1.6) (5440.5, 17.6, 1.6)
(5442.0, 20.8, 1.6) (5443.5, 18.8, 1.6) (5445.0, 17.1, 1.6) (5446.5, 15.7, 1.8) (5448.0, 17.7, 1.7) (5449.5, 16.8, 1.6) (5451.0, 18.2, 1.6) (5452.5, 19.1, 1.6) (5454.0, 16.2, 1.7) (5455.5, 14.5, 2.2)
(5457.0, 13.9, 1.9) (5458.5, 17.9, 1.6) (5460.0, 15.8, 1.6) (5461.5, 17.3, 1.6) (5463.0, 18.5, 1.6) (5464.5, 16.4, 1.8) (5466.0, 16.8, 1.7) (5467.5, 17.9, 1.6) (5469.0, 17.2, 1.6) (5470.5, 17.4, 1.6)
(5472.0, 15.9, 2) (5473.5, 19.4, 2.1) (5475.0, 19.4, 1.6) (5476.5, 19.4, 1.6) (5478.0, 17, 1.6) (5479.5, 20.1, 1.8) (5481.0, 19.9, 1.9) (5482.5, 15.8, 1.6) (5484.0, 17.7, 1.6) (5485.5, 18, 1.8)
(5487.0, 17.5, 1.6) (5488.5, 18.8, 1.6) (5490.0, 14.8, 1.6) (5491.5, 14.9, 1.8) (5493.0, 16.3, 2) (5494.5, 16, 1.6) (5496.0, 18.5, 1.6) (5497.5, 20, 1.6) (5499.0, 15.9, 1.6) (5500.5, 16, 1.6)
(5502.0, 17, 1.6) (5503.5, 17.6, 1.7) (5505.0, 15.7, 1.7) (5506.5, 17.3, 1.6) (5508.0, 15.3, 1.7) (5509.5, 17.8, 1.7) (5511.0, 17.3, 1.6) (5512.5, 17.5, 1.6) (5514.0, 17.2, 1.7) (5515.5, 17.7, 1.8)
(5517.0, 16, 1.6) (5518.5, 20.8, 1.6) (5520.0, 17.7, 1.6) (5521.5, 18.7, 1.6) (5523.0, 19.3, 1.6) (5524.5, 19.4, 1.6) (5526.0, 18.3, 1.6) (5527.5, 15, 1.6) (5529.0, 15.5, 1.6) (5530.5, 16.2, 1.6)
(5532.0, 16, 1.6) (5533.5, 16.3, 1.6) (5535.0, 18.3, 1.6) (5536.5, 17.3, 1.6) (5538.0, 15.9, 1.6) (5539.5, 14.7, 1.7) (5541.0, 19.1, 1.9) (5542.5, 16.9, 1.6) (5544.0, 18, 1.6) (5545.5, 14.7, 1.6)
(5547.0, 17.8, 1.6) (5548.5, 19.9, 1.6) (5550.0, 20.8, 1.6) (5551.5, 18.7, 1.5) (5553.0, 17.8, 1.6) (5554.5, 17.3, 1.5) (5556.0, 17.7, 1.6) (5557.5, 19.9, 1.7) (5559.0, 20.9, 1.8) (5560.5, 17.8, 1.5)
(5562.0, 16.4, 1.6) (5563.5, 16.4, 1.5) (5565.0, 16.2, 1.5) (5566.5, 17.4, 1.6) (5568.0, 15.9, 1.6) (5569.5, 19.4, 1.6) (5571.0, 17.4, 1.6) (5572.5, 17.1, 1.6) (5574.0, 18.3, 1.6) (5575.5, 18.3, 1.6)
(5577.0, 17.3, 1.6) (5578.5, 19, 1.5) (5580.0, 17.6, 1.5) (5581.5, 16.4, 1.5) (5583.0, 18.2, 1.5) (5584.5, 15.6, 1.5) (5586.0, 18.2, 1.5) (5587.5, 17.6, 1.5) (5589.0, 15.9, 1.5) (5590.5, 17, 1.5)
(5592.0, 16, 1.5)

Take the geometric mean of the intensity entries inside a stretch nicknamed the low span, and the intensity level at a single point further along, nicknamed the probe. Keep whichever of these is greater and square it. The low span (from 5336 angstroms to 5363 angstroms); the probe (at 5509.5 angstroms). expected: 317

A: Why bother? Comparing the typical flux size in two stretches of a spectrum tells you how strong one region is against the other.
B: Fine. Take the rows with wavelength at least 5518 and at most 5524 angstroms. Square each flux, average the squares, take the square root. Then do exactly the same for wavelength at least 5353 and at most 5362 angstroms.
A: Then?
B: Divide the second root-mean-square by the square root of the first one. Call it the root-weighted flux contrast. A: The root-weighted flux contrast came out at 3.97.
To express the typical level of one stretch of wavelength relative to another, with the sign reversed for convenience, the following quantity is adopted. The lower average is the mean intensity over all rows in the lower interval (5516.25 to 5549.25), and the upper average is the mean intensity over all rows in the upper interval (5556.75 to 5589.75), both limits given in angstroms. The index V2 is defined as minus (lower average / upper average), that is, -0.986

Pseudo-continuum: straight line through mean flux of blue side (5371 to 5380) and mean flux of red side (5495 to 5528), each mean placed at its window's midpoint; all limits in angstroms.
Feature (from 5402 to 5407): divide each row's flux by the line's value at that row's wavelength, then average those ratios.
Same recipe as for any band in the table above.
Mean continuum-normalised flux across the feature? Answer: 0.94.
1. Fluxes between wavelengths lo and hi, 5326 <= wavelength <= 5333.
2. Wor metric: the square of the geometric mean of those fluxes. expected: 235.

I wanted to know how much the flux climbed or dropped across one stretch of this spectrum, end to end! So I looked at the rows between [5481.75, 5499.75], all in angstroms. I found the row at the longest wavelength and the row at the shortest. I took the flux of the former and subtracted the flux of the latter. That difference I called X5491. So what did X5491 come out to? 0.1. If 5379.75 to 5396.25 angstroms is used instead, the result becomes -1.8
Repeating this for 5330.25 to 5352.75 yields -0.5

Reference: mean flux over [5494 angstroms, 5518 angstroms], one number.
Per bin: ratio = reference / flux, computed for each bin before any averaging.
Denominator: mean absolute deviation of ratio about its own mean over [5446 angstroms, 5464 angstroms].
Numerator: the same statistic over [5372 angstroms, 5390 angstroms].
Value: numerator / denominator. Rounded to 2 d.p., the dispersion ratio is 0.90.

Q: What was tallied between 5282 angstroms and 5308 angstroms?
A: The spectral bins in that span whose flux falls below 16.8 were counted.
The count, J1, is 7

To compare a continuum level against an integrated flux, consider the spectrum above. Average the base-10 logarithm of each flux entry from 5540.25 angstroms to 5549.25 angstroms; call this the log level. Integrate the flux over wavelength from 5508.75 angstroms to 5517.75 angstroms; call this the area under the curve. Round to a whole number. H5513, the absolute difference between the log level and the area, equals 154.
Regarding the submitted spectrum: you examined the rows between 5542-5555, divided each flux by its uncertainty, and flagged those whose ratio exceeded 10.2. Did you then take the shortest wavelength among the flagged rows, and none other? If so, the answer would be 5542.5 angstroms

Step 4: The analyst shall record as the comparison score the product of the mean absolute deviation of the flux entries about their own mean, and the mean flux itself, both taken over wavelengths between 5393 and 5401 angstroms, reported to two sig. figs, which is 25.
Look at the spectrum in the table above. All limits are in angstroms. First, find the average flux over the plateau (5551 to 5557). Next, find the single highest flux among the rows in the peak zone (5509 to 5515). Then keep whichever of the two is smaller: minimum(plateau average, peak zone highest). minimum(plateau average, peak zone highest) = 17.8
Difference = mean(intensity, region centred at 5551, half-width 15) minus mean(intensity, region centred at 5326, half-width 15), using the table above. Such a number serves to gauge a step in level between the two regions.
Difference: 1.2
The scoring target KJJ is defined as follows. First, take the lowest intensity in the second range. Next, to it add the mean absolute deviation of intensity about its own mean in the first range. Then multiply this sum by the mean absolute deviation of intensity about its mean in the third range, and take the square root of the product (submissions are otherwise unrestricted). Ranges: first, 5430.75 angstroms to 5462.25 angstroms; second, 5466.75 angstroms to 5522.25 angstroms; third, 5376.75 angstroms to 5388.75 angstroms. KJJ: 4.45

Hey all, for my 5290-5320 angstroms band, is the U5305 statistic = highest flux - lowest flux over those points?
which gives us 5.3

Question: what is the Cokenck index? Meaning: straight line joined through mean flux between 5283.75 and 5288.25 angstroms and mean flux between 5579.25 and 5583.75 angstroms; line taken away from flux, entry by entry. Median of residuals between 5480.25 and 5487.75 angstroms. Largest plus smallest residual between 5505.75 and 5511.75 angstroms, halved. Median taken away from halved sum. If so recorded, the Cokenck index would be -1.2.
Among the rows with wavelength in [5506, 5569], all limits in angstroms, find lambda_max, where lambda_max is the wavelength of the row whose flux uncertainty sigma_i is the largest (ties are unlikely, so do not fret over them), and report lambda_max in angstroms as 5541.0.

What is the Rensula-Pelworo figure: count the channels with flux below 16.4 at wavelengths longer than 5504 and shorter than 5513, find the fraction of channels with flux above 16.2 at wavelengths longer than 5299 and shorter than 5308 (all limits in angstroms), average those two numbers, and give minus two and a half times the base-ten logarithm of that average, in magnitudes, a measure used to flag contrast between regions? -0.31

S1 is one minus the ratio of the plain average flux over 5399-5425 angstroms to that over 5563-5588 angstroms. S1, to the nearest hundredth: 0.01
